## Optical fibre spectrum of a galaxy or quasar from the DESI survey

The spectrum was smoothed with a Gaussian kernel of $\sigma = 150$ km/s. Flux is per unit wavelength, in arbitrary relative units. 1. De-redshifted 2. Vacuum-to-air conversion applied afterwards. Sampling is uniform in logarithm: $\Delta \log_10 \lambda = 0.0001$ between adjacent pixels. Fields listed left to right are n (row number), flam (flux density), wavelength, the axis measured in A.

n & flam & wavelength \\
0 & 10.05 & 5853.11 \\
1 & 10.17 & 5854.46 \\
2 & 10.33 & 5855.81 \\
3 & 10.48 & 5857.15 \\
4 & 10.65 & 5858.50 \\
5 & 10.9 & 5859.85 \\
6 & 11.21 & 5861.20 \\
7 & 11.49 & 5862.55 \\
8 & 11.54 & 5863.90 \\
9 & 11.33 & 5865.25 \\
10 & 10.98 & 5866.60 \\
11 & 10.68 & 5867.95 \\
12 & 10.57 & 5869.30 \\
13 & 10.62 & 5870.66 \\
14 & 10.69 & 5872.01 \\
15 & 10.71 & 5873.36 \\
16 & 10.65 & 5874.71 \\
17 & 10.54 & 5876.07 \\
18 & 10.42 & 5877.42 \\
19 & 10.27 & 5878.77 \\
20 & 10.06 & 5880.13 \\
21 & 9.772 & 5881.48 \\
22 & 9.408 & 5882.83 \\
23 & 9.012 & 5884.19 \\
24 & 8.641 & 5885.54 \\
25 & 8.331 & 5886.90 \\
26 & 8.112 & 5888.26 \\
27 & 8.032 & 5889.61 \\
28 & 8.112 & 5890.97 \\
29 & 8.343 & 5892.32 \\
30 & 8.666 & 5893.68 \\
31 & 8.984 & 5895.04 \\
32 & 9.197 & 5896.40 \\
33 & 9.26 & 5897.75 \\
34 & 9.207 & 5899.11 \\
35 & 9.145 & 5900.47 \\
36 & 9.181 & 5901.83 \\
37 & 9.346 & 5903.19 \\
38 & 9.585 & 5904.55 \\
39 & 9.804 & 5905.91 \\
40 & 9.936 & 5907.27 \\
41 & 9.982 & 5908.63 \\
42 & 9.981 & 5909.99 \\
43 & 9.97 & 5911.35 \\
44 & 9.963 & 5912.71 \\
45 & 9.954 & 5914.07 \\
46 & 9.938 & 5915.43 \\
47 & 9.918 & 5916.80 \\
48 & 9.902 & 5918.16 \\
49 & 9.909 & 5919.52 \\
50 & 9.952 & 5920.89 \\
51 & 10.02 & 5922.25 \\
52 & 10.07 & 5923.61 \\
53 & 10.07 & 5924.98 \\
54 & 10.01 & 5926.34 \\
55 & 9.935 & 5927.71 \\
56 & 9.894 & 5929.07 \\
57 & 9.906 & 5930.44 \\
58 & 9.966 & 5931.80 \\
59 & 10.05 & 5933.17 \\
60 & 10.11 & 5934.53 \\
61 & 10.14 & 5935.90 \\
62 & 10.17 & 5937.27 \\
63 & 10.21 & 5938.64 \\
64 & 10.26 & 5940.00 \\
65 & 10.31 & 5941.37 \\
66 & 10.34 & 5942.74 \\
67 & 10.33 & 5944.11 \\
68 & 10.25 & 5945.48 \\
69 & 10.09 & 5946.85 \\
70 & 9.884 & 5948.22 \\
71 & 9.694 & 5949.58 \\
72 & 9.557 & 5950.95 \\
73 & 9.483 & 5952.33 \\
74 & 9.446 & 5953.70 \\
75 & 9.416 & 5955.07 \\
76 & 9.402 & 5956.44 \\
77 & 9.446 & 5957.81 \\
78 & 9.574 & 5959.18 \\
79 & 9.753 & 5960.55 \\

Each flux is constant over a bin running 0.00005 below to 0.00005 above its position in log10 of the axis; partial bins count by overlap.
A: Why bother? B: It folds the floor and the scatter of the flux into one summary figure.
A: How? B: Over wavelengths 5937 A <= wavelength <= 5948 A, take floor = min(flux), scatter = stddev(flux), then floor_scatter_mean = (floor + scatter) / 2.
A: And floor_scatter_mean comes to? 5.09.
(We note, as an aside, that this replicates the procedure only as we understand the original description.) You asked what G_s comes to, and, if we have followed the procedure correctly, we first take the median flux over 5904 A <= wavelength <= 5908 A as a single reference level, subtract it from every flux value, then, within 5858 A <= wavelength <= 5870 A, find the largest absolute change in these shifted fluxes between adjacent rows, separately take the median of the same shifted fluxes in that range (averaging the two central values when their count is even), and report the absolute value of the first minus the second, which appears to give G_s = 0.83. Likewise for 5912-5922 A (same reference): 0.09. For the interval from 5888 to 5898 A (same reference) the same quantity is 1.62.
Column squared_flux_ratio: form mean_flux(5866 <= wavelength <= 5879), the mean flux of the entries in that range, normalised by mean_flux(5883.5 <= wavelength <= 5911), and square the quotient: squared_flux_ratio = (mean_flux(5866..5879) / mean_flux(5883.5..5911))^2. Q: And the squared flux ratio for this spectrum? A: 1.38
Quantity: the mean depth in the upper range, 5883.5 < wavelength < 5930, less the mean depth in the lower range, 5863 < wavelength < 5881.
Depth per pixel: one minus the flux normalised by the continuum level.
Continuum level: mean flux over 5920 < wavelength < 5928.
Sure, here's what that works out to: 0.13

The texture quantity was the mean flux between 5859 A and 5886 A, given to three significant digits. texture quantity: 10.5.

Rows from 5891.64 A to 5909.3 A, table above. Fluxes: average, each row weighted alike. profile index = 9.3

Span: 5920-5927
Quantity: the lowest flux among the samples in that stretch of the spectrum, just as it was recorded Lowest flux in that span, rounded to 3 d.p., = 9.952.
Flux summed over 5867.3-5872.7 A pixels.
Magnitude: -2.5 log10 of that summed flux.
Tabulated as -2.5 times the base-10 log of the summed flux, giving -4.1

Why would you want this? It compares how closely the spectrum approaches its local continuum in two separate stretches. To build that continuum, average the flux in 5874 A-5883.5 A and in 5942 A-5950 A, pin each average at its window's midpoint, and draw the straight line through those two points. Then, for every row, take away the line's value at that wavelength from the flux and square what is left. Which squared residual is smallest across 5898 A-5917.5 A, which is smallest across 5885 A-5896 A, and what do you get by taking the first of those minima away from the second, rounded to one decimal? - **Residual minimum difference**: 1.3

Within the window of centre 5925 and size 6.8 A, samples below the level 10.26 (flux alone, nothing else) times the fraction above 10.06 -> 2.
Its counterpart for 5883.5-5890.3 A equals 0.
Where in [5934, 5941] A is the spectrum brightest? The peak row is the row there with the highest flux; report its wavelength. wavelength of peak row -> 5940.00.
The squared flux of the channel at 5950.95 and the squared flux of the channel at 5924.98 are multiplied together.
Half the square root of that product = 48.1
